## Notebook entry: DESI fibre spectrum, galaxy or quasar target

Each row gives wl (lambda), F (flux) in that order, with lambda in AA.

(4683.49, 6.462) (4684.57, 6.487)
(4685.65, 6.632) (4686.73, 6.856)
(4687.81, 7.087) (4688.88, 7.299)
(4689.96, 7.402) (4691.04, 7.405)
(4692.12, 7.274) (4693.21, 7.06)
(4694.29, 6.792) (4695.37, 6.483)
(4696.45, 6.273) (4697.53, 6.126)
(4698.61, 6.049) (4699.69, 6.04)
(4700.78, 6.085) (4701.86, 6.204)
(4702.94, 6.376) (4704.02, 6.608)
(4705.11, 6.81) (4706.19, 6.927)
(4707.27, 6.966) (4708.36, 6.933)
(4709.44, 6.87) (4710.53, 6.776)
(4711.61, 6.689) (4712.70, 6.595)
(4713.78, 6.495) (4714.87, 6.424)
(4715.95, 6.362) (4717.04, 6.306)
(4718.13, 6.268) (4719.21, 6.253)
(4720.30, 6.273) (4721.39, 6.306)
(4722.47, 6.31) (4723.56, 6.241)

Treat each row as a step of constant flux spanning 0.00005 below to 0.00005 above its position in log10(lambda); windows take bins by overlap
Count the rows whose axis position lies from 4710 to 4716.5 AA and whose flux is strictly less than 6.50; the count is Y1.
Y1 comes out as 3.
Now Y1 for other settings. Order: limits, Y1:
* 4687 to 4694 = 0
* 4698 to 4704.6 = 5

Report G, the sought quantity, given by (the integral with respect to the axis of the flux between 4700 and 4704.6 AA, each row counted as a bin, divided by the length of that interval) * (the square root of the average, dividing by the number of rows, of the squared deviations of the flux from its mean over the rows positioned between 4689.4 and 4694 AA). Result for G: 0.9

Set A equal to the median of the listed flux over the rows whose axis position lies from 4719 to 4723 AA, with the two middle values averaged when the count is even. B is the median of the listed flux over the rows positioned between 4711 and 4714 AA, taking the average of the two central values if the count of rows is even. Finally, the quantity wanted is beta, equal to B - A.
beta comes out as 0.3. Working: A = 6.3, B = 6.6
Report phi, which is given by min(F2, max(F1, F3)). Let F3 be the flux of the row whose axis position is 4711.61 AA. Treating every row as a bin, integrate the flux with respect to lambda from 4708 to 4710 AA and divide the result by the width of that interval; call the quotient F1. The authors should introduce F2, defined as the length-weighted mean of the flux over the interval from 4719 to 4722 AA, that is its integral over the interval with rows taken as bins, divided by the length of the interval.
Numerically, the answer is 6.28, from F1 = 6.89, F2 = 6.28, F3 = 6.689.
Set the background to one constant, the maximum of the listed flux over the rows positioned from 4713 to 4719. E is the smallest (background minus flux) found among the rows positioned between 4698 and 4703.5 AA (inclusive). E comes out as 0.1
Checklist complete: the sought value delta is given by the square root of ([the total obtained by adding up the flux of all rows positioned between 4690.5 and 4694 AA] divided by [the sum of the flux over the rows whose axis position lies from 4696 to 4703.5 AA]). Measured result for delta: 0.71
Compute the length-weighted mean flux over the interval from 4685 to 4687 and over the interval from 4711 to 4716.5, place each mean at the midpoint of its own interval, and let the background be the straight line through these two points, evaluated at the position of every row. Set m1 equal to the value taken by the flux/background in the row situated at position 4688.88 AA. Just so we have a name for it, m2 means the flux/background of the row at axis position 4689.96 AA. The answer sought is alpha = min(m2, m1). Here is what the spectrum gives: 1.091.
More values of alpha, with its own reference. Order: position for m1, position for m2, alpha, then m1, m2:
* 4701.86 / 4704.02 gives 0.940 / 0.940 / 1.00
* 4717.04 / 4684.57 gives 0.966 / 0.971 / 0.97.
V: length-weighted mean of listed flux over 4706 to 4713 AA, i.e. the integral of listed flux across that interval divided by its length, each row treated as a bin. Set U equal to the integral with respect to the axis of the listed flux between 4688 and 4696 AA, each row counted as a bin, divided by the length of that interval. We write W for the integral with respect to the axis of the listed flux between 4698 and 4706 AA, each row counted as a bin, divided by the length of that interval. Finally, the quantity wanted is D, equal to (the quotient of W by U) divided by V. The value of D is 0.131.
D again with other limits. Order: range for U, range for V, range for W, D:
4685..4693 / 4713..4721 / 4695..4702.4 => 0.137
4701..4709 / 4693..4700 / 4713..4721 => 0.149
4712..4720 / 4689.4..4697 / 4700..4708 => 0.148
